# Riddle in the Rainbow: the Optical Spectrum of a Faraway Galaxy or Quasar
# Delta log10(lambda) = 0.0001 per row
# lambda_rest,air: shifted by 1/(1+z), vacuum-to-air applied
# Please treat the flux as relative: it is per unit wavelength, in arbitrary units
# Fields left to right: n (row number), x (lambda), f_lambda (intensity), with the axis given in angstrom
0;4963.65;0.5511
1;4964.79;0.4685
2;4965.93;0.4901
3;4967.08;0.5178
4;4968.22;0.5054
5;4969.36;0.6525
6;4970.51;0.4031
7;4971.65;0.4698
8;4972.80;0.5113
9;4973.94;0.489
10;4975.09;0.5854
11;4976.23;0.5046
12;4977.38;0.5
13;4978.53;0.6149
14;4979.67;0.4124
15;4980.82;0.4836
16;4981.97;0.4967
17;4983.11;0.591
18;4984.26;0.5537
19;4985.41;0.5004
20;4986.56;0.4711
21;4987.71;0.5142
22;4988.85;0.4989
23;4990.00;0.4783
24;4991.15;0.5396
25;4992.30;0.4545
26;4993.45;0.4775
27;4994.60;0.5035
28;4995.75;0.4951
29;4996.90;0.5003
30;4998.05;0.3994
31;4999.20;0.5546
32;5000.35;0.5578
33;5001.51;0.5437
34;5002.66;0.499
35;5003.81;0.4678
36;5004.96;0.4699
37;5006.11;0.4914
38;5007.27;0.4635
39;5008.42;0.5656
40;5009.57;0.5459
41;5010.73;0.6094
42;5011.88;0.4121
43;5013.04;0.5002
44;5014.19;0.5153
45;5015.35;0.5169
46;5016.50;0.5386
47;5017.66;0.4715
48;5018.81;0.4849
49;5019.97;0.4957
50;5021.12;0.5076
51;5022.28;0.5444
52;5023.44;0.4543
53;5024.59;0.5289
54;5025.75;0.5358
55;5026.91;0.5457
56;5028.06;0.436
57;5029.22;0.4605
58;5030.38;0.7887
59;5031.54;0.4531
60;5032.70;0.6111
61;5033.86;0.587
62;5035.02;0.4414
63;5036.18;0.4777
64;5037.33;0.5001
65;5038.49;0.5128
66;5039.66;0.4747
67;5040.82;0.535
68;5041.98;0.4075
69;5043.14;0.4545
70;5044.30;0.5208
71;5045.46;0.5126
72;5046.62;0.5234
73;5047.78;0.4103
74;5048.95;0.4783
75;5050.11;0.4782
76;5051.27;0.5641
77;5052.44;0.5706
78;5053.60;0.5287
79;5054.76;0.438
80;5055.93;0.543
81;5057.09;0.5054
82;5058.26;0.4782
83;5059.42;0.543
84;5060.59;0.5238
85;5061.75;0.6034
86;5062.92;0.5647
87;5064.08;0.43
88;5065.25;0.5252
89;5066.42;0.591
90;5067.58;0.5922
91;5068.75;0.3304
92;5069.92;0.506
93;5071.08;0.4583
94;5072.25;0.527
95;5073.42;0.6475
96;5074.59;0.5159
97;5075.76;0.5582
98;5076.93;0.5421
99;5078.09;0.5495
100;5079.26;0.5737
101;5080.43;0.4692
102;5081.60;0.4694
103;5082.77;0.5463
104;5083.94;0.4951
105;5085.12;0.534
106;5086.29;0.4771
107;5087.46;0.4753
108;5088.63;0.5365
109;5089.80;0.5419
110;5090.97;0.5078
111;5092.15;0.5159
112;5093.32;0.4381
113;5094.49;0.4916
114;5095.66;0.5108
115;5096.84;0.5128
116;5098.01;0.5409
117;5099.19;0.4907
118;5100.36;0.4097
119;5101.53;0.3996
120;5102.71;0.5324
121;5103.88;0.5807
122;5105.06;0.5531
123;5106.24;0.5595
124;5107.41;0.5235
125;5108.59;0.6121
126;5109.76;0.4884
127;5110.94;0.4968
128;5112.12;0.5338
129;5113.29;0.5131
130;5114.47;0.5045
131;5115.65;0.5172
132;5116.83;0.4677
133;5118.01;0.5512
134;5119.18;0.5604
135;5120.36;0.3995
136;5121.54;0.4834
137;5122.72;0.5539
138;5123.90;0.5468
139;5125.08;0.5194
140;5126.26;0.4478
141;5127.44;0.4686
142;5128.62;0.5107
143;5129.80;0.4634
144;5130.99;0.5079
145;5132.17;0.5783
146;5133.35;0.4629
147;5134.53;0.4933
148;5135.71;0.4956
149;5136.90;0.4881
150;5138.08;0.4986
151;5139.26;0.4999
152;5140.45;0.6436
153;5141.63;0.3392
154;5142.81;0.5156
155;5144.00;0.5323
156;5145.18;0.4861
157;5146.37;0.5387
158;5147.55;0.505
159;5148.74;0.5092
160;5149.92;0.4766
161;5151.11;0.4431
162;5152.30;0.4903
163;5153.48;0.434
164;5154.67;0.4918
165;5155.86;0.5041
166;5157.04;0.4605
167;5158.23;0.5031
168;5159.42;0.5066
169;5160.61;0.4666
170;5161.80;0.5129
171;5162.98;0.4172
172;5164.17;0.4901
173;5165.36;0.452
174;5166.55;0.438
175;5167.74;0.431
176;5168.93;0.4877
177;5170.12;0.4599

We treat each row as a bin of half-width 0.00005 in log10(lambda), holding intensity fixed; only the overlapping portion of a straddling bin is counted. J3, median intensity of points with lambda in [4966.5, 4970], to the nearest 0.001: 0.518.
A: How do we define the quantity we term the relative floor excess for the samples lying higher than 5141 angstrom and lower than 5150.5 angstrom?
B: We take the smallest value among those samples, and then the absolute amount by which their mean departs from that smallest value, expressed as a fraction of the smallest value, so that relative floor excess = 0.44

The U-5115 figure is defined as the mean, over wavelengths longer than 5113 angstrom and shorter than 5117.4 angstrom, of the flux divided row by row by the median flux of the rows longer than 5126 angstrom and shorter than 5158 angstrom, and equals 1.01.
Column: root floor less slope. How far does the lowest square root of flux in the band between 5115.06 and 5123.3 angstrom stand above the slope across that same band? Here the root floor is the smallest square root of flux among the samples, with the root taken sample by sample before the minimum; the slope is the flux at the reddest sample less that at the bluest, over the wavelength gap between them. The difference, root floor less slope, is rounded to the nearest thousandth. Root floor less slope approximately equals 0.627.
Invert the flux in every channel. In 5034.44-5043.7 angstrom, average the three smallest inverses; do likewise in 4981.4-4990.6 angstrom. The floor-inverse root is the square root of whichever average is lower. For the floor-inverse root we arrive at 1.347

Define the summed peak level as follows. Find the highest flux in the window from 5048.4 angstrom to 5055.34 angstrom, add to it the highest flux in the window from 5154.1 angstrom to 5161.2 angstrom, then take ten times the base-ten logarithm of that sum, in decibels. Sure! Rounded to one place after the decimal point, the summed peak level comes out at 0.3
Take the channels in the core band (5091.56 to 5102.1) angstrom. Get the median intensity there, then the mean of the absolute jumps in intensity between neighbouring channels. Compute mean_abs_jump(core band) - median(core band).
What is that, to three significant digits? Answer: -0.451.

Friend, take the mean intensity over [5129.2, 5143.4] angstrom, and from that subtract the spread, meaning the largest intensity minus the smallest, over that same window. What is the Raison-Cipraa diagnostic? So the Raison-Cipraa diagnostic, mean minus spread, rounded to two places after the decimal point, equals 0.19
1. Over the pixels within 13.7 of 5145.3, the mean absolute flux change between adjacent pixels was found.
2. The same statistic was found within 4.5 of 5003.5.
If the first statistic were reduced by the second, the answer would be 0.04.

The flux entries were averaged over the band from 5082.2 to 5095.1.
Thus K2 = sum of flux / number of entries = 0.505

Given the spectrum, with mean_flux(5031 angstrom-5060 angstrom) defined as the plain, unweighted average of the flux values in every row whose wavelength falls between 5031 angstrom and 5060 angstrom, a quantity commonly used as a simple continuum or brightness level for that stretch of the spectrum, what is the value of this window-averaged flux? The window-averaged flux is 0.502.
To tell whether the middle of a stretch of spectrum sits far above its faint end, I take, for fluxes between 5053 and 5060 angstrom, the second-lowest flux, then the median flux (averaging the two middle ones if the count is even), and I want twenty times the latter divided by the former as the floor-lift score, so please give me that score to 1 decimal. 21.6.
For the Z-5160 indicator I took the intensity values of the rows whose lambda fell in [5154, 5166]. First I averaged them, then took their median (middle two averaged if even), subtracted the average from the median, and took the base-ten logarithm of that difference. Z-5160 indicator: -2.0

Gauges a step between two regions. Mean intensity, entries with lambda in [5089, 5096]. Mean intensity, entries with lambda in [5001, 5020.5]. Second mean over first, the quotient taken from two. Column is 0.99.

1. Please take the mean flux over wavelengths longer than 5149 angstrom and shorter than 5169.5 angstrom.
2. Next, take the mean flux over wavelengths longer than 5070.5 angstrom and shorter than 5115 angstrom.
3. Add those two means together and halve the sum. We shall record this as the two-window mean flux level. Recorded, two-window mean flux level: 0.494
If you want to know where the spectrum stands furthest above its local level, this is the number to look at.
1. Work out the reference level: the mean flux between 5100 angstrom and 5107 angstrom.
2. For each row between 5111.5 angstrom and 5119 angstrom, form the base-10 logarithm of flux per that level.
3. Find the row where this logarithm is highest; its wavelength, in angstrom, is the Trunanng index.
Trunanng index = 5118.01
